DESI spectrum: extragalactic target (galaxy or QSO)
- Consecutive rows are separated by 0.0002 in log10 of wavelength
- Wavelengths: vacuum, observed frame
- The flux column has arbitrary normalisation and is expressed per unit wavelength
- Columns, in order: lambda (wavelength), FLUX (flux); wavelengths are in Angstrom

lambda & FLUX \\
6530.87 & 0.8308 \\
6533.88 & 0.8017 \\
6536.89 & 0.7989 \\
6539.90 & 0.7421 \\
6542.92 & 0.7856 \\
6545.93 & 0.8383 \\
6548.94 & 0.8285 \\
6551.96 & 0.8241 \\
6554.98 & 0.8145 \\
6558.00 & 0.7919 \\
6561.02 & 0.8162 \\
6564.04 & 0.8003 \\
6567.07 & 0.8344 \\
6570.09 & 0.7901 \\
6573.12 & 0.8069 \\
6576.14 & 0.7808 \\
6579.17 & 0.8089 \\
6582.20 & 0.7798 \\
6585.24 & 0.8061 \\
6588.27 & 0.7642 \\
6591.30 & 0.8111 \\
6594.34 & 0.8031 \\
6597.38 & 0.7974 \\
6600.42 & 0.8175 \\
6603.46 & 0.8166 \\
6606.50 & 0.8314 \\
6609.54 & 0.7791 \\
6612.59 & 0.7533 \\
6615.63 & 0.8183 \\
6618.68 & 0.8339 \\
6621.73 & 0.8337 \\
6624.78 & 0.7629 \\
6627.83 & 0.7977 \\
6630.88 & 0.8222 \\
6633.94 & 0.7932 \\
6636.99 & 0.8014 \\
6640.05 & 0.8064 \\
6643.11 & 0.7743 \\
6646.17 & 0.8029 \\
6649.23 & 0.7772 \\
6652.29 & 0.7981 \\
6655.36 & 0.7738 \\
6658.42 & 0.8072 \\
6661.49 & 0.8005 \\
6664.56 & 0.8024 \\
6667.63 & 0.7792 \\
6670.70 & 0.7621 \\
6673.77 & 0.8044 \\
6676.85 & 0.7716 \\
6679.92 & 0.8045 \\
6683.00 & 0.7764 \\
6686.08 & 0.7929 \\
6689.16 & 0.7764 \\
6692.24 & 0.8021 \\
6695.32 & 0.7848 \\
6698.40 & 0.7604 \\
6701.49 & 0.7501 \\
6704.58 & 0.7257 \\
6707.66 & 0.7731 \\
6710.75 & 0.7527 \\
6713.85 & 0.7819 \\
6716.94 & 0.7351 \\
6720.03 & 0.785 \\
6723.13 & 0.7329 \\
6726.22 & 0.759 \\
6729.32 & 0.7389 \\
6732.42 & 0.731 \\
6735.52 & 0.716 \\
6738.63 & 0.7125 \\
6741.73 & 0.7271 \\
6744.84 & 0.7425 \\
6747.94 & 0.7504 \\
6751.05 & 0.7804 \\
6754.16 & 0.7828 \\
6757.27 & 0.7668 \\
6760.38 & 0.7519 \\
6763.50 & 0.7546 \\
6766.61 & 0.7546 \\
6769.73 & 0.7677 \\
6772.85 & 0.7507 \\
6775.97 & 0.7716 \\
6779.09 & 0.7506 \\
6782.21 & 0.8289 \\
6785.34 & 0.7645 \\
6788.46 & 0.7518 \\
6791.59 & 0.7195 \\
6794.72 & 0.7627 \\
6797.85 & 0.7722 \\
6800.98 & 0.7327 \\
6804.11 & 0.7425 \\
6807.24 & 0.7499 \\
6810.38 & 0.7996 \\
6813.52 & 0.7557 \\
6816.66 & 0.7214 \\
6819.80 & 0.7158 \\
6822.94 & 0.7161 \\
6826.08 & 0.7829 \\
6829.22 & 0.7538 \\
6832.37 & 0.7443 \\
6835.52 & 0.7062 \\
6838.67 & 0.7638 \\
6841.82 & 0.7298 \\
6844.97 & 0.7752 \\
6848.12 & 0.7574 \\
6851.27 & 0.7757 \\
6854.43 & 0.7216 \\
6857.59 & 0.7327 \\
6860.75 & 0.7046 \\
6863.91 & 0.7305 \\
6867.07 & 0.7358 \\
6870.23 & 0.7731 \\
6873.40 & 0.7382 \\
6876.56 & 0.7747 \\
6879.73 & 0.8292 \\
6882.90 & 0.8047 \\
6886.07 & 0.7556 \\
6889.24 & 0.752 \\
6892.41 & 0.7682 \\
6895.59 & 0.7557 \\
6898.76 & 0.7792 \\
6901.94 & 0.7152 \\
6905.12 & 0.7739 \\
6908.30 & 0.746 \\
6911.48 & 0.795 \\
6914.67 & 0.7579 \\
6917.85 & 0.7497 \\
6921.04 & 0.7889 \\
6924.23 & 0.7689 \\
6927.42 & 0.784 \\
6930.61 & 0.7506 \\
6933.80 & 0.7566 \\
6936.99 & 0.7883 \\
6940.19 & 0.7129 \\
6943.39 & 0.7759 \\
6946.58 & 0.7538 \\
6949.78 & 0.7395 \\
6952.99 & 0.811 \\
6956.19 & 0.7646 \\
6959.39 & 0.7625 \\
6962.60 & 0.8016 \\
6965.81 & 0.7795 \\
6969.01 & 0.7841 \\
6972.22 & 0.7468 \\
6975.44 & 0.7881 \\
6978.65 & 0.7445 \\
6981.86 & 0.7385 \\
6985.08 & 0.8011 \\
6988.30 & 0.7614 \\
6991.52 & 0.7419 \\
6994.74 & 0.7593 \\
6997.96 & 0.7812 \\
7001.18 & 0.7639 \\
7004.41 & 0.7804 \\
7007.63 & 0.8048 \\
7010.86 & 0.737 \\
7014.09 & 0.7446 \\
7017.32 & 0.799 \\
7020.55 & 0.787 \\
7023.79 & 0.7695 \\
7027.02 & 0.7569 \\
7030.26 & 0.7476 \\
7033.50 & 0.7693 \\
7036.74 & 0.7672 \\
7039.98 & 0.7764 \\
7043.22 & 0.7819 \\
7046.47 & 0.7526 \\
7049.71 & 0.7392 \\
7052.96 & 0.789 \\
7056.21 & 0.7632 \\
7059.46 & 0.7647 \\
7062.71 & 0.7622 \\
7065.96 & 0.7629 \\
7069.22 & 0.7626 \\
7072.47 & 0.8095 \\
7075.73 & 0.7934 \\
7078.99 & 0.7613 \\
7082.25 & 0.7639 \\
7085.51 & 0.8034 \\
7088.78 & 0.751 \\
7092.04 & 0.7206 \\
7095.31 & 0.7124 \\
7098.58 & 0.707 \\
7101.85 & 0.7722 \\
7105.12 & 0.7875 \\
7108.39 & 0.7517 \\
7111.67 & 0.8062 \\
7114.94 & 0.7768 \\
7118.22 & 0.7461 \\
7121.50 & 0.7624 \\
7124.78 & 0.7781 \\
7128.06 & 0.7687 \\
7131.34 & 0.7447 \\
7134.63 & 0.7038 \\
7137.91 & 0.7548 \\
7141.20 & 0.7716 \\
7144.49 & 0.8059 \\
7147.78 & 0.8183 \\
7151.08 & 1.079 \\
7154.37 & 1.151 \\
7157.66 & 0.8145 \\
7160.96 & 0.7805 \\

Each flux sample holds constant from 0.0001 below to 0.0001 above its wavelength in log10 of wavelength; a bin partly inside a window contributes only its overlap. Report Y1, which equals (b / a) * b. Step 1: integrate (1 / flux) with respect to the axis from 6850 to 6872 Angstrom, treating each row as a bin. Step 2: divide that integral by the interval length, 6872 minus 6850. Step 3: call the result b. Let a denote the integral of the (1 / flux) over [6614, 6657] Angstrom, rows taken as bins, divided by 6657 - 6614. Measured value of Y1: 1.47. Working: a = 1.25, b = 1.35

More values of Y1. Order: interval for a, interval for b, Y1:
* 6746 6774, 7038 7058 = 1.30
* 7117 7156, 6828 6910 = 1.42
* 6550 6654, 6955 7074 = 1.36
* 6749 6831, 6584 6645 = 1.18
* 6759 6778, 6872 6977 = 1.29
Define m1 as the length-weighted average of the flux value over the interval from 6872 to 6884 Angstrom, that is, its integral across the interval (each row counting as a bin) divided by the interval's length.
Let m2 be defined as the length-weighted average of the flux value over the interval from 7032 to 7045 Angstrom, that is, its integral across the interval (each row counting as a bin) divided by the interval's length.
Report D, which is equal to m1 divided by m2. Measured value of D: 1.02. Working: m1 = 0.787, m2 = 0.773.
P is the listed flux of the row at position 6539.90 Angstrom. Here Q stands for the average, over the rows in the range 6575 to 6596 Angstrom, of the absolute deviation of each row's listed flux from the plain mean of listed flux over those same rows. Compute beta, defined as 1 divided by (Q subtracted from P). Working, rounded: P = 0.7421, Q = 0.0159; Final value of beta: 1.38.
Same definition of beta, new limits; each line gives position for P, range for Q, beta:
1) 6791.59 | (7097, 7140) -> 1.43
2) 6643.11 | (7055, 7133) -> 1.32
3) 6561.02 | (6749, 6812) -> 1.25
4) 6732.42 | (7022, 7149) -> 1.40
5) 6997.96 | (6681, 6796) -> 1.31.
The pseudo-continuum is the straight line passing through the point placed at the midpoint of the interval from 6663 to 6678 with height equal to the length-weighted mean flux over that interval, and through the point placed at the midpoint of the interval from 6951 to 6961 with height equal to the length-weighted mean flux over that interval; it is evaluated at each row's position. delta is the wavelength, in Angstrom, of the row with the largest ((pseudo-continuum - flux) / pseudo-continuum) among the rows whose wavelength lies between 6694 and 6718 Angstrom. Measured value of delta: 6704.58 Angstrom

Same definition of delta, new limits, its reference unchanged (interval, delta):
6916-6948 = 6940.19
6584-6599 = 6588.27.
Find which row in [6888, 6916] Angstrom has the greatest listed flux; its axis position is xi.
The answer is 6911.48 Angstrom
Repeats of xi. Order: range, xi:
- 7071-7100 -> 7072.47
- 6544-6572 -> 6545.93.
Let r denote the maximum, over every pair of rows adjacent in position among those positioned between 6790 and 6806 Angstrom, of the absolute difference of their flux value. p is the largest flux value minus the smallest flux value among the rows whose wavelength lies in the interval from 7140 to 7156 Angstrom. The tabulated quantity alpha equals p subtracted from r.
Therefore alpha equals -0.34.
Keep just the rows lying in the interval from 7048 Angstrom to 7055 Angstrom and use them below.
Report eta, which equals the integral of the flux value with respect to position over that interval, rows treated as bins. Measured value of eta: 5.3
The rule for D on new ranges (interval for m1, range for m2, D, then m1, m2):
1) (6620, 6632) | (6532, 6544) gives 1.03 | 0.804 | 0.783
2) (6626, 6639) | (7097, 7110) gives 1.06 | 0.803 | 0.755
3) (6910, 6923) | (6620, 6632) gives 0.96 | 0.772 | 0.804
